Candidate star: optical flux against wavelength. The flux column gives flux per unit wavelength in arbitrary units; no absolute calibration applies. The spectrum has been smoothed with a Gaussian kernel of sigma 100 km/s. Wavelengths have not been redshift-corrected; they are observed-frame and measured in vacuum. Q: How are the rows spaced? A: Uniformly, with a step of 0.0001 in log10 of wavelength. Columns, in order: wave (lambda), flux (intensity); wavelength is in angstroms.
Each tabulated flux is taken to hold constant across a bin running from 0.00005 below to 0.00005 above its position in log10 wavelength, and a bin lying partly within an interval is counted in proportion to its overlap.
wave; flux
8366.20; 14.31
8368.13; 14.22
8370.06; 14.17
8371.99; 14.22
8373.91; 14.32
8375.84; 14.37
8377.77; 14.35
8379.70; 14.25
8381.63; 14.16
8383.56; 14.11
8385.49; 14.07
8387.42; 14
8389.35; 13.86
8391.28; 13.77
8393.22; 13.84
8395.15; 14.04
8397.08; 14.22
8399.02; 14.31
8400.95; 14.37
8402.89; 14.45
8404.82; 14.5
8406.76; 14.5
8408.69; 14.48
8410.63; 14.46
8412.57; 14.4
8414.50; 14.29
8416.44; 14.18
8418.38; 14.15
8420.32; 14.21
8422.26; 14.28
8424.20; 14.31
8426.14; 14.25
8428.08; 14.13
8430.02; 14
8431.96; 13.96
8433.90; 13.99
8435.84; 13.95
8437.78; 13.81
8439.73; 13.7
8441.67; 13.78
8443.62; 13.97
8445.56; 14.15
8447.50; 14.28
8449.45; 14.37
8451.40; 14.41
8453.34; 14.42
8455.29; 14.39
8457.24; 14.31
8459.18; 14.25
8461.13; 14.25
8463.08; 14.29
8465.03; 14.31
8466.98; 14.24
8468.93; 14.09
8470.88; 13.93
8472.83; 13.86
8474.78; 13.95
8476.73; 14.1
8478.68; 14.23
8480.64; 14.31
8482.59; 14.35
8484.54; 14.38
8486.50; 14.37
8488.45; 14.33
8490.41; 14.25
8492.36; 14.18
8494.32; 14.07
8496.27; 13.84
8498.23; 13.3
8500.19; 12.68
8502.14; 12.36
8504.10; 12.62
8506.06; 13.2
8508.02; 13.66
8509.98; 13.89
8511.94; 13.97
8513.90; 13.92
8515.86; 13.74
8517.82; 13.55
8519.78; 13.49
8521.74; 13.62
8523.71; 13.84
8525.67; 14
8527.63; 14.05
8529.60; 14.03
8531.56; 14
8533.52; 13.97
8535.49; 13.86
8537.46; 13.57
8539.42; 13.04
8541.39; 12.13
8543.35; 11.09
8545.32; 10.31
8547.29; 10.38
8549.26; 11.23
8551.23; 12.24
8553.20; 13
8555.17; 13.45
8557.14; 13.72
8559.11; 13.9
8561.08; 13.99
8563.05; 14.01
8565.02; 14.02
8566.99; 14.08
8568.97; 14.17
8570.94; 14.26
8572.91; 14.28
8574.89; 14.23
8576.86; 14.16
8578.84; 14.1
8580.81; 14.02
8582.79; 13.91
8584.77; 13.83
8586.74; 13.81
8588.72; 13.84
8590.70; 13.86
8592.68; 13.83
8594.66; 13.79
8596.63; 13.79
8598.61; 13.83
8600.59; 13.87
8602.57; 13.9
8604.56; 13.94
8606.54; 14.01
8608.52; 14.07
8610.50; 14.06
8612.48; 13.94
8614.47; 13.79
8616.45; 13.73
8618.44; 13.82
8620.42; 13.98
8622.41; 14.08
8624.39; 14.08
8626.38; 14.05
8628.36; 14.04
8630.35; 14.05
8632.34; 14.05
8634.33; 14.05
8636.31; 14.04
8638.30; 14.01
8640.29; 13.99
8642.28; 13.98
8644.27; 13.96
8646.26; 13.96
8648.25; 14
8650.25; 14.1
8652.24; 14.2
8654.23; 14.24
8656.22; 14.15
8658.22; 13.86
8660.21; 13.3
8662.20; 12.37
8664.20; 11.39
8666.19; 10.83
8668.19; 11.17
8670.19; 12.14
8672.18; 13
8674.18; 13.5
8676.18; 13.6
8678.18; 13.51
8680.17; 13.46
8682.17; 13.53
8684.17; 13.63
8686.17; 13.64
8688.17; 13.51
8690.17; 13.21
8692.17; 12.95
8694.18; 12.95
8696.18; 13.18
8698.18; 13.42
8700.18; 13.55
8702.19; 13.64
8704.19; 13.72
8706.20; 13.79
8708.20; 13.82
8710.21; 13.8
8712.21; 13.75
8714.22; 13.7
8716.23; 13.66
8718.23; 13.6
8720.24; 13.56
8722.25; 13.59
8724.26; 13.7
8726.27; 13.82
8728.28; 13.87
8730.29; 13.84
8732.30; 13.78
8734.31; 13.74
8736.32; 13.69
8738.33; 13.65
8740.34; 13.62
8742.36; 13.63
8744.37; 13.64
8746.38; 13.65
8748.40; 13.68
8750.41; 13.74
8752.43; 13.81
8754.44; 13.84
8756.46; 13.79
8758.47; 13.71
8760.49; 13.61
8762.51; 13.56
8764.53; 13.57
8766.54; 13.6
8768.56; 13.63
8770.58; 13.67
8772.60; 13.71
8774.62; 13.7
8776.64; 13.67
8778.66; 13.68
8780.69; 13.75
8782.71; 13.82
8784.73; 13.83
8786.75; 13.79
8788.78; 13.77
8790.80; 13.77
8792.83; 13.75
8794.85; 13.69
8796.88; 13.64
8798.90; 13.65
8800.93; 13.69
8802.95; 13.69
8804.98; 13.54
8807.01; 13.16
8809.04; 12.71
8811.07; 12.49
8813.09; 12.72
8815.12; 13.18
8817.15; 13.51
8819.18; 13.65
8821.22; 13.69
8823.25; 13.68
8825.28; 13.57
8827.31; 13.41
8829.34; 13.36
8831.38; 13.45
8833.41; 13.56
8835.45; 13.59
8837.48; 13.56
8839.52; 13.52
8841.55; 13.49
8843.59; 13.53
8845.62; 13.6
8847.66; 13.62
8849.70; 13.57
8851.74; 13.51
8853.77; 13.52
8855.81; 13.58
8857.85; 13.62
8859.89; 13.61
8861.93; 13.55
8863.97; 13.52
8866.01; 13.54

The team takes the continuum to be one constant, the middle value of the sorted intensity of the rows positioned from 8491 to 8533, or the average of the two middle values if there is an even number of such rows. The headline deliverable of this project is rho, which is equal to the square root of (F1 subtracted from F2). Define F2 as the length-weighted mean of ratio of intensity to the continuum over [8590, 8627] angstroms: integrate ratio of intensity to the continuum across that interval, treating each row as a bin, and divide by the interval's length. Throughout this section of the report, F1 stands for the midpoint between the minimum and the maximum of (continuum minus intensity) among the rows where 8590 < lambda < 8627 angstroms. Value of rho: 1.03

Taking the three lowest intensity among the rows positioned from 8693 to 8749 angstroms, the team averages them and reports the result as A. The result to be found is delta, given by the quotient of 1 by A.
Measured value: 0.0759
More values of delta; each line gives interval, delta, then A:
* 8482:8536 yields 0.0797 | 12.6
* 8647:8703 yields 0.0898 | 11.1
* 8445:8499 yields 0.0732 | 13.7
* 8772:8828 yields 0.0791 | 12.6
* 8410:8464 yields 0.0727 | 13.8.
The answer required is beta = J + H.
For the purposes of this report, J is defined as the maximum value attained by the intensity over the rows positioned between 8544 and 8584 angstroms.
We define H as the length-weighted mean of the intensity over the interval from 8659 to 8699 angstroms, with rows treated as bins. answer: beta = 27.2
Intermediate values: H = 12.9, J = 14.28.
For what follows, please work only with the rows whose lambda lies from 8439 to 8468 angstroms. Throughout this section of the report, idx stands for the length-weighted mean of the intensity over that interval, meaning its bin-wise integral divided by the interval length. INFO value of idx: 14.2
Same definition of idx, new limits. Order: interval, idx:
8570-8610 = 14.0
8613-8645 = 14.0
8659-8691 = 12.9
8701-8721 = 13.7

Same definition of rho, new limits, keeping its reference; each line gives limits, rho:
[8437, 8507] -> 0.75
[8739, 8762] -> 0.94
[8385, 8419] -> 1.15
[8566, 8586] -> 1.11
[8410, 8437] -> 1.18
